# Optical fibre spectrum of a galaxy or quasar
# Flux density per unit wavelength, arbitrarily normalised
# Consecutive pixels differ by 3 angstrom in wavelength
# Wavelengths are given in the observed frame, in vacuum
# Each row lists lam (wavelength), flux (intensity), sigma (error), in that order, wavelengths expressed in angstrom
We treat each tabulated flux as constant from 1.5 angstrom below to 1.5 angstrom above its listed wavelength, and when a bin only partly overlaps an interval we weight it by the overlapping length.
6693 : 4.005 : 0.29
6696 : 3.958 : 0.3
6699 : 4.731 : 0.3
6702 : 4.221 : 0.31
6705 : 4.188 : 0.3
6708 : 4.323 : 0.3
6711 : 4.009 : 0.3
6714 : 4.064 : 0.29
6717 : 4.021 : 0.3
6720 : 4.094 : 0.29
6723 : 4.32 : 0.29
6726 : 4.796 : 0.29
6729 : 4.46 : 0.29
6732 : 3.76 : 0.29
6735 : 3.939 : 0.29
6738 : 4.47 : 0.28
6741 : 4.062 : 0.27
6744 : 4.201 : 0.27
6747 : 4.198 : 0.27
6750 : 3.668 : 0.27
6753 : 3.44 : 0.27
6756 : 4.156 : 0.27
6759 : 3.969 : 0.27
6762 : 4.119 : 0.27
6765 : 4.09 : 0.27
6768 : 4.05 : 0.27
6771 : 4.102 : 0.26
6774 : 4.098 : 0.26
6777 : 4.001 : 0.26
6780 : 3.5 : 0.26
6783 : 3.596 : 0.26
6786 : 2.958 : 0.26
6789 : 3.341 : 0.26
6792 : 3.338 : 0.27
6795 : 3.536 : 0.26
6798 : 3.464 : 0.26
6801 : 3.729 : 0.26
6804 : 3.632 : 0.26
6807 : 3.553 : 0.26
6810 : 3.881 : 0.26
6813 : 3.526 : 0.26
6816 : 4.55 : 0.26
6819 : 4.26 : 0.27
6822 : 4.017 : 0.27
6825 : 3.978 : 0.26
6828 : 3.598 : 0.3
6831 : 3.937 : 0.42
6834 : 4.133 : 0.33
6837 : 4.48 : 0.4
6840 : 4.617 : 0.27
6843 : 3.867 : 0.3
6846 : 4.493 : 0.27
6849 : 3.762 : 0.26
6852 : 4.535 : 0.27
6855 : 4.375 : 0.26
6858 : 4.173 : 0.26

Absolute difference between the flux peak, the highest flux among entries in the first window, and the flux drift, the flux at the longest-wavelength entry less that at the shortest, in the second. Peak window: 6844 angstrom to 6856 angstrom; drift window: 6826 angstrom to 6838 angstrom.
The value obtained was 3.7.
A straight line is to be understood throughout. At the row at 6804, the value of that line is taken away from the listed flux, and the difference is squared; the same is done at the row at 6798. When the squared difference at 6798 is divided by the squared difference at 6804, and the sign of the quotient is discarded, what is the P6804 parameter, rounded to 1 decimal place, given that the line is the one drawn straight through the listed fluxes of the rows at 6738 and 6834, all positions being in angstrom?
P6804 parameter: 1.7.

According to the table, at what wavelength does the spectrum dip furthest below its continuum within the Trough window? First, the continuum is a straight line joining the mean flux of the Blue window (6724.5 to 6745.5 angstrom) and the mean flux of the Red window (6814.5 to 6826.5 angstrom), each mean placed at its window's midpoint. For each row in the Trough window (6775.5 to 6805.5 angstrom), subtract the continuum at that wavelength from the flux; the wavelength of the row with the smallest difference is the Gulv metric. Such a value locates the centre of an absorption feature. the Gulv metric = 6786 angstrom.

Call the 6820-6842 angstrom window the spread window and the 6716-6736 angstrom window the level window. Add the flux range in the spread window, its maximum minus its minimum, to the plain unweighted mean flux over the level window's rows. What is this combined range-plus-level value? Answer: 5.2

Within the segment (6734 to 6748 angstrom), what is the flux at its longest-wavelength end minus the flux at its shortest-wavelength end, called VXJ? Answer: 0.3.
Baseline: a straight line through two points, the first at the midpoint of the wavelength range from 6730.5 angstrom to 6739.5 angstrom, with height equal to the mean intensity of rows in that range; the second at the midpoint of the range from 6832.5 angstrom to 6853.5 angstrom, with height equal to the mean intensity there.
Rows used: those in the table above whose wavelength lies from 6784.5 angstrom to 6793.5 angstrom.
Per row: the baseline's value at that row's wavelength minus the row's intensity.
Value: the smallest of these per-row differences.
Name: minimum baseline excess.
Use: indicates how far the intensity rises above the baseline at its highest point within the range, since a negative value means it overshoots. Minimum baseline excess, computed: 0.8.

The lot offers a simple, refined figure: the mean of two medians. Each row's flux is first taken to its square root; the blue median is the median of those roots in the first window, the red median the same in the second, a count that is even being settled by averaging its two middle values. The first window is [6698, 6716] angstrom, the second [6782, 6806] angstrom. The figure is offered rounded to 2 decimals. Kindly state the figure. 1.96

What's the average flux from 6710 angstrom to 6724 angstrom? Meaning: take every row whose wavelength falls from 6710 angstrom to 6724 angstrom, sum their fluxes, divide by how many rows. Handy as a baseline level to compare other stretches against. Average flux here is 4.10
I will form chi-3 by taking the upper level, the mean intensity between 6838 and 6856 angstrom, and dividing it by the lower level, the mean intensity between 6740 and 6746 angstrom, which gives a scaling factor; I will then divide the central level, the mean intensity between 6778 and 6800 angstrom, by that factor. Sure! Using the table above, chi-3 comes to 3.3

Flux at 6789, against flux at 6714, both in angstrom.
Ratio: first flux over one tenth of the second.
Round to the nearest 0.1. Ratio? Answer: 8.2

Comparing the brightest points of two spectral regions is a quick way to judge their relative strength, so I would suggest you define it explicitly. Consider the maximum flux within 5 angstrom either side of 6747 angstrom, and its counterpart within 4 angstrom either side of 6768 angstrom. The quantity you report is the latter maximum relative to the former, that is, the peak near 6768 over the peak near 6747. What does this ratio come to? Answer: 0.98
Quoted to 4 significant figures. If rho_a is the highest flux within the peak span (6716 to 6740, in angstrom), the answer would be 4.796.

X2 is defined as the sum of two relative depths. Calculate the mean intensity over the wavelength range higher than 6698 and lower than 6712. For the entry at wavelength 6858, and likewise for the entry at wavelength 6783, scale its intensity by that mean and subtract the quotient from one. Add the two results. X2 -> 0.19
